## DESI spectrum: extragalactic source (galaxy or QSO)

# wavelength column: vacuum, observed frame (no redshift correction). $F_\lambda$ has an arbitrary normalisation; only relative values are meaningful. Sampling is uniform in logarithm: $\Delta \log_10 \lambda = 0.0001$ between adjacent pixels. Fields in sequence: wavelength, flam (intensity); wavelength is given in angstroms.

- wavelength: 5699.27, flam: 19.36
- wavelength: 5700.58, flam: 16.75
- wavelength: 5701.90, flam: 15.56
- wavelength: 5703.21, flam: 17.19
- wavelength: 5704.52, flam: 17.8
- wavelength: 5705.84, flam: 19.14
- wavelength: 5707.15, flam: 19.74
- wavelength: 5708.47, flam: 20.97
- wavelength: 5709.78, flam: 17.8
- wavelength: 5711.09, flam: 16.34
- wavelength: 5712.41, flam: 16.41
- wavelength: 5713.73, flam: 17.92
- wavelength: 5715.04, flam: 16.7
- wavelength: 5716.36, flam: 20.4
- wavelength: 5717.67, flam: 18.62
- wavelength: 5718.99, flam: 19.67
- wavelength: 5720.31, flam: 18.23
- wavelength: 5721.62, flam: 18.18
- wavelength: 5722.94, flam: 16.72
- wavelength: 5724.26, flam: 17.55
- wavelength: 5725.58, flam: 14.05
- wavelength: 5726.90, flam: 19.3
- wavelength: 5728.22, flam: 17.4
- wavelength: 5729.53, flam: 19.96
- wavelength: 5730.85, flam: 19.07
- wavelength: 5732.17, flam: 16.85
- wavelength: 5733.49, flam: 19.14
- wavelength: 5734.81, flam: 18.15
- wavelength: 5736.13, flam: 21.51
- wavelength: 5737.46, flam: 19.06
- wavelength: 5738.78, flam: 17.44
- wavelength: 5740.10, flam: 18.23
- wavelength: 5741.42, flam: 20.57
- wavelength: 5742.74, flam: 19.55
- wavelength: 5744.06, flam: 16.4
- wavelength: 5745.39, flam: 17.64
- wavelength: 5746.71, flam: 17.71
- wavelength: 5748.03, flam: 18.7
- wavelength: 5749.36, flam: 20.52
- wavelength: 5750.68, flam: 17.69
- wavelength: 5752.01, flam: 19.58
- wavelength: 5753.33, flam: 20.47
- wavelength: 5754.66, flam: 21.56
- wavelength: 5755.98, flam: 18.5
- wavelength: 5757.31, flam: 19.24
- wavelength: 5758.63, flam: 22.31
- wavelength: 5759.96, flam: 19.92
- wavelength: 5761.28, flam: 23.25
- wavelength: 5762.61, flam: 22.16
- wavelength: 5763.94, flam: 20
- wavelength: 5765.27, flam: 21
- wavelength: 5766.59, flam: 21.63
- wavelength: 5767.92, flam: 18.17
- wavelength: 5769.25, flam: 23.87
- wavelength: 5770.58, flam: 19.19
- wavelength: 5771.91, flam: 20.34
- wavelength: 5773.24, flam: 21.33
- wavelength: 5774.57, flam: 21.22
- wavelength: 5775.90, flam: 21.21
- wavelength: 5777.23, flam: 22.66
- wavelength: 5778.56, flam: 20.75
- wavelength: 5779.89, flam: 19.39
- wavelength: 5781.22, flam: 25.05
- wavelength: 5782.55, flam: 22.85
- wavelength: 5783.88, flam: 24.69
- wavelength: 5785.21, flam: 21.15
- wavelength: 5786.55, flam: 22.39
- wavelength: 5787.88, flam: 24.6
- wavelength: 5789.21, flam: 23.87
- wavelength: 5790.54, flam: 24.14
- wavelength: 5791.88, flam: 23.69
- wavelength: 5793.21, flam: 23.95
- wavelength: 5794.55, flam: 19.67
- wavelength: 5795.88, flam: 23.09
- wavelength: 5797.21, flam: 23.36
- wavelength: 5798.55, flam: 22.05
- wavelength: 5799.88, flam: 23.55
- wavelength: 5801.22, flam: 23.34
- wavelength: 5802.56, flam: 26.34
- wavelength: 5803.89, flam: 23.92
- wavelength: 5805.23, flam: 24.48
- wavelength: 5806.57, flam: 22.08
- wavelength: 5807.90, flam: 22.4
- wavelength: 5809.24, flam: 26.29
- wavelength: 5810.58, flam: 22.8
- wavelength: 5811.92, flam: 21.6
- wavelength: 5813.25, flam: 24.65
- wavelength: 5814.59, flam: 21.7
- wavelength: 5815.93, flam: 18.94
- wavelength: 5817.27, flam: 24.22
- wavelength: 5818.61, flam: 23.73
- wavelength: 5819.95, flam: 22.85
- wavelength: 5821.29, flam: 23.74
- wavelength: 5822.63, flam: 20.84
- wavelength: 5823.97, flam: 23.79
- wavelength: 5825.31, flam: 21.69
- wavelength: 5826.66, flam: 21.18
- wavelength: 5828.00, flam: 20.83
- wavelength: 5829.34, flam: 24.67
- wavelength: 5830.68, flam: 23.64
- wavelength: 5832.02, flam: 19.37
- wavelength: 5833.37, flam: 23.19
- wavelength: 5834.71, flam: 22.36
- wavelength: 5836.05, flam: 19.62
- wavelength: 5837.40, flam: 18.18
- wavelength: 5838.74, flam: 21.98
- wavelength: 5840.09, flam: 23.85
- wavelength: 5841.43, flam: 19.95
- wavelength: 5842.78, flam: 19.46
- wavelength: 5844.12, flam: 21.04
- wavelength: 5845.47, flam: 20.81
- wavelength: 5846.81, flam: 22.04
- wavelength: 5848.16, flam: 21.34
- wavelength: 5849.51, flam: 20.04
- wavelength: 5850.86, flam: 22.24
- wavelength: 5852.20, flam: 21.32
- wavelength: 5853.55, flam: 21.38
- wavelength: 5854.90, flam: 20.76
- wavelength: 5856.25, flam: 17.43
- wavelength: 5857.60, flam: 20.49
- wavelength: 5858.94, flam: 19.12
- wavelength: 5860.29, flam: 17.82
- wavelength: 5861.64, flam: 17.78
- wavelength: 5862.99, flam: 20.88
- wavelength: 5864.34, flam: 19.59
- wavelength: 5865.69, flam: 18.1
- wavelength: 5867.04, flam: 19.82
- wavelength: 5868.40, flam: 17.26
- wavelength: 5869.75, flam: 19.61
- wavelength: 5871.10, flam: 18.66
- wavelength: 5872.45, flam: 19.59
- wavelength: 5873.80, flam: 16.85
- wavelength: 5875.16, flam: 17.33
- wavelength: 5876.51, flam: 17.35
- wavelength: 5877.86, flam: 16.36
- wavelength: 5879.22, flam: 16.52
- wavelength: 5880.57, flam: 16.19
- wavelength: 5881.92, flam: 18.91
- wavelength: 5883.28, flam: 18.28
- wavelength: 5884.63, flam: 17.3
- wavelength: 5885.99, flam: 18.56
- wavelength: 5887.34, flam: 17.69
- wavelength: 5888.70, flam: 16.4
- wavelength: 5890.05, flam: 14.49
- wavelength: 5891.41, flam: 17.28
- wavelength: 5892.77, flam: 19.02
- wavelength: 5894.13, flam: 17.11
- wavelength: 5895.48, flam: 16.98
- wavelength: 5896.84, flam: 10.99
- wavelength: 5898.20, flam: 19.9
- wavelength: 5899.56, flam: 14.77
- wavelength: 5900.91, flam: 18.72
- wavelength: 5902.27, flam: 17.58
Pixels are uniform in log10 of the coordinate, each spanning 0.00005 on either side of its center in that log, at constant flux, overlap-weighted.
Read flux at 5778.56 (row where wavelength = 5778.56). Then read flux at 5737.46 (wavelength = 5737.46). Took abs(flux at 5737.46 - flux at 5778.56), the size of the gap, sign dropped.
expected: 1.7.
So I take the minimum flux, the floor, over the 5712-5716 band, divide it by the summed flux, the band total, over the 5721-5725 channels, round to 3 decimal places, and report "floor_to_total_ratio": 0.313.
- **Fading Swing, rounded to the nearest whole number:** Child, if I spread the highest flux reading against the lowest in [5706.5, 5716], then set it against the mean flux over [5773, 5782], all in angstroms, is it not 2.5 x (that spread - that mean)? -43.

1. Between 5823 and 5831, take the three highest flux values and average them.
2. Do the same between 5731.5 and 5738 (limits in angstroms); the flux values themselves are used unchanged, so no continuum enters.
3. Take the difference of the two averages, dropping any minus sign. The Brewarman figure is 4.1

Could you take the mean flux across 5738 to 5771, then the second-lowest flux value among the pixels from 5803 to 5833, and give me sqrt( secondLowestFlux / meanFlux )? 0.99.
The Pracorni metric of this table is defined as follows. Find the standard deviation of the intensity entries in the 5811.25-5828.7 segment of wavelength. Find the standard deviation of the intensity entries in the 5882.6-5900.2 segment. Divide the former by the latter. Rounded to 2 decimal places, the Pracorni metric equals 0.72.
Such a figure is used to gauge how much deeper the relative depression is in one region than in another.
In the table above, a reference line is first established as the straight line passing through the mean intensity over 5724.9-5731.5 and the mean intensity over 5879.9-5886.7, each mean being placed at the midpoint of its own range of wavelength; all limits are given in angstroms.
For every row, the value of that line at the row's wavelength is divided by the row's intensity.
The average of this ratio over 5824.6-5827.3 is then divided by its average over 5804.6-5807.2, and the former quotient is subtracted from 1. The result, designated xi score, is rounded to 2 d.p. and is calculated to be -0.08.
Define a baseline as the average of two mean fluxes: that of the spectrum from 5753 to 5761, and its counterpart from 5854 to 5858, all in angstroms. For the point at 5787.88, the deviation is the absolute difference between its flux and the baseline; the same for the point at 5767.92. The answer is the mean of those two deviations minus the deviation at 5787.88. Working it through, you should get -1.4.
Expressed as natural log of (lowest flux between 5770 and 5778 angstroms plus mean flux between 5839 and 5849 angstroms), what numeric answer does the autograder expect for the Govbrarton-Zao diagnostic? 3.70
